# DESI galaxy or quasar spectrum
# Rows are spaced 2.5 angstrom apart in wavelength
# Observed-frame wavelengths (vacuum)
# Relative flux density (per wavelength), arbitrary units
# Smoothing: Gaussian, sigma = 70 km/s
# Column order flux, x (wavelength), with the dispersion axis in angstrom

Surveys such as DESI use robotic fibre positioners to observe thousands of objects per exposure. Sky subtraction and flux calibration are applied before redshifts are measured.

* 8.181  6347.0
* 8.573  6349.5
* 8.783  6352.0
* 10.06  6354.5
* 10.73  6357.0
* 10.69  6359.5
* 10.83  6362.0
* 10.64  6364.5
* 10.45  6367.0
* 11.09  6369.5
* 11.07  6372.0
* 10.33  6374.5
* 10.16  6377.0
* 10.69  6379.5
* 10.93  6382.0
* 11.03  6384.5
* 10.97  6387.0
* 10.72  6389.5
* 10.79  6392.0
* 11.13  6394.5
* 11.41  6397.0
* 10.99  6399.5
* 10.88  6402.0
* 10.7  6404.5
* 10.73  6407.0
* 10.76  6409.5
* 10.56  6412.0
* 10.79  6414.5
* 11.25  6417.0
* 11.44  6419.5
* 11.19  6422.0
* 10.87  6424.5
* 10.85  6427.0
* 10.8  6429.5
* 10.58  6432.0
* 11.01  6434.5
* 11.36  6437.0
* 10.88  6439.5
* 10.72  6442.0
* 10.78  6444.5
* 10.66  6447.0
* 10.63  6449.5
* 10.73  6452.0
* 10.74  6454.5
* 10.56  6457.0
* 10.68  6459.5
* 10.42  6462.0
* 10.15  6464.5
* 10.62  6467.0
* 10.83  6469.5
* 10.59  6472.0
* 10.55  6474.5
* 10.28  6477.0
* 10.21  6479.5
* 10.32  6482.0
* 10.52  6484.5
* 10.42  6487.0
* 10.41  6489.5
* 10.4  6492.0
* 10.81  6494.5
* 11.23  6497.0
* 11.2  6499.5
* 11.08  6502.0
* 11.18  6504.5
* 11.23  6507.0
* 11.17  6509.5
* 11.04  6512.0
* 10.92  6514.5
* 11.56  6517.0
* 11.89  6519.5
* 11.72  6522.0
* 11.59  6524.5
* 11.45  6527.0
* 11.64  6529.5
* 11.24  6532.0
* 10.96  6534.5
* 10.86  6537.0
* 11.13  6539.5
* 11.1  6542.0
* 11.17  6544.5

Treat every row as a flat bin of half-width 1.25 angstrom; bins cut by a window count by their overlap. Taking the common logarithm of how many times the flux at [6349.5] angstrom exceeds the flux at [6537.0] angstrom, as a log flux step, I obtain -0.10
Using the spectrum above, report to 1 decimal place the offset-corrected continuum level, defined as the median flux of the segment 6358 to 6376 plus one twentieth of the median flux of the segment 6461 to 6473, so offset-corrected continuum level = 11.2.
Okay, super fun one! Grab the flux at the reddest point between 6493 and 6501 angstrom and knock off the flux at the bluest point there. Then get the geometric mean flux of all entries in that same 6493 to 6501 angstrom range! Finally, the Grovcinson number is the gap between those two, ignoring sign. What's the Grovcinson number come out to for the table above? 10.7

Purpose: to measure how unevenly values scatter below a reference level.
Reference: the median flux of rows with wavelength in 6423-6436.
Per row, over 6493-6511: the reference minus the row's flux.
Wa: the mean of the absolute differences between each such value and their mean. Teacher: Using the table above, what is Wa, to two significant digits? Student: 0.10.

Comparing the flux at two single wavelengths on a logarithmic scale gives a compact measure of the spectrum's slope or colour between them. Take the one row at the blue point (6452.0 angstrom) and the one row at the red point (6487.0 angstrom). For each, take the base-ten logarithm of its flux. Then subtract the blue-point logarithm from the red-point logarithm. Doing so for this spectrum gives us -0.013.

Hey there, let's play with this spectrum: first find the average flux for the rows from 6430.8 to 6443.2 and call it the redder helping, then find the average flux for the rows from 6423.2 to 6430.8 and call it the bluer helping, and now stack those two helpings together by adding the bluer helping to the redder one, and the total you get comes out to 21.75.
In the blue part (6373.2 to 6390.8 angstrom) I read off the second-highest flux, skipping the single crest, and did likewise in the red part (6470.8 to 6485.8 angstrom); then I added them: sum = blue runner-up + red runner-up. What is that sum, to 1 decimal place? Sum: 21.5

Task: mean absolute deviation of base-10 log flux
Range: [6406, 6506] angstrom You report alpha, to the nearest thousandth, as 0.010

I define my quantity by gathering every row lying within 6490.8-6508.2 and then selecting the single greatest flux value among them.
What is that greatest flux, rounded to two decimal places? 11.23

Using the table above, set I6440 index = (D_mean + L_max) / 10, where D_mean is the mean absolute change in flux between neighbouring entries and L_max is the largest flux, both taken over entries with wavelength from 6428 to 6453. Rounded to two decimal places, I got 1.16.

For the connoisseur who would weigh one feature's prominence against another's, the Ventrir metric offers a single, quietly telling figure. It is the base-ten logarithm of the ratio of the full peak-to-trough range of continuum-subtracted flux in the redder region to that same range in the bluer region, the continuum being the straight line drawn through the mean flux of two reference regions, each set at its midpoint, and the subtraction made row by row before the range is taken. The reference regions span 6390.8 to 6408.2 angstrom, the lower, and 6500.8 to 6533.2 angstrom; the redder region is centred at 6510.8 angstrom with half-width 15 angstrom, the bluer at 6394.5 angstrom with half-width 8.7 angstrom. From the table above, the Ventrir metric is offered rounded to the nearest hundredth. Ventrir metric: 0.16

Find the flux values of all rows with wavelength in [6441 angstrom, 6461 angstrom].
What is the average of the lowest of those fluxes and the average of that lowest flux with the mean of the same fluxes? 10.6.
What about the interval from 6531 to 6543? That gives 10.9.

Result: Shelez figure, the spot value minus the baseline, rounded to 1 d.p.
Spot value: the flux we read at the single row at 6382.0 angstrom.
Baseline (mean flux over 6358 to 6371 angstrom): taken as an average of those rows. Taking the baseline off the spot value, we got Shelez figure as 0.2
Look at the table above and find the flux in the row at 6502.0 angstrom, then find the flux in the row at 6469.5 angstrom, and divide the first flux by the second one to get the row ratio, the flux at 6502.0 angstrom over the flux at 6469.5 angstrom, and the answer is 1.02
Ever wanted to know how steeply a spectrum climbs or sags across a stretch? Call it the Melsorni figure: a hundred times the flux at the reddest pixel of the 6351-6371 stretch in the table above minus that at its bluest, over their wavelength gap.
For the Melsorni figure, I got 13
